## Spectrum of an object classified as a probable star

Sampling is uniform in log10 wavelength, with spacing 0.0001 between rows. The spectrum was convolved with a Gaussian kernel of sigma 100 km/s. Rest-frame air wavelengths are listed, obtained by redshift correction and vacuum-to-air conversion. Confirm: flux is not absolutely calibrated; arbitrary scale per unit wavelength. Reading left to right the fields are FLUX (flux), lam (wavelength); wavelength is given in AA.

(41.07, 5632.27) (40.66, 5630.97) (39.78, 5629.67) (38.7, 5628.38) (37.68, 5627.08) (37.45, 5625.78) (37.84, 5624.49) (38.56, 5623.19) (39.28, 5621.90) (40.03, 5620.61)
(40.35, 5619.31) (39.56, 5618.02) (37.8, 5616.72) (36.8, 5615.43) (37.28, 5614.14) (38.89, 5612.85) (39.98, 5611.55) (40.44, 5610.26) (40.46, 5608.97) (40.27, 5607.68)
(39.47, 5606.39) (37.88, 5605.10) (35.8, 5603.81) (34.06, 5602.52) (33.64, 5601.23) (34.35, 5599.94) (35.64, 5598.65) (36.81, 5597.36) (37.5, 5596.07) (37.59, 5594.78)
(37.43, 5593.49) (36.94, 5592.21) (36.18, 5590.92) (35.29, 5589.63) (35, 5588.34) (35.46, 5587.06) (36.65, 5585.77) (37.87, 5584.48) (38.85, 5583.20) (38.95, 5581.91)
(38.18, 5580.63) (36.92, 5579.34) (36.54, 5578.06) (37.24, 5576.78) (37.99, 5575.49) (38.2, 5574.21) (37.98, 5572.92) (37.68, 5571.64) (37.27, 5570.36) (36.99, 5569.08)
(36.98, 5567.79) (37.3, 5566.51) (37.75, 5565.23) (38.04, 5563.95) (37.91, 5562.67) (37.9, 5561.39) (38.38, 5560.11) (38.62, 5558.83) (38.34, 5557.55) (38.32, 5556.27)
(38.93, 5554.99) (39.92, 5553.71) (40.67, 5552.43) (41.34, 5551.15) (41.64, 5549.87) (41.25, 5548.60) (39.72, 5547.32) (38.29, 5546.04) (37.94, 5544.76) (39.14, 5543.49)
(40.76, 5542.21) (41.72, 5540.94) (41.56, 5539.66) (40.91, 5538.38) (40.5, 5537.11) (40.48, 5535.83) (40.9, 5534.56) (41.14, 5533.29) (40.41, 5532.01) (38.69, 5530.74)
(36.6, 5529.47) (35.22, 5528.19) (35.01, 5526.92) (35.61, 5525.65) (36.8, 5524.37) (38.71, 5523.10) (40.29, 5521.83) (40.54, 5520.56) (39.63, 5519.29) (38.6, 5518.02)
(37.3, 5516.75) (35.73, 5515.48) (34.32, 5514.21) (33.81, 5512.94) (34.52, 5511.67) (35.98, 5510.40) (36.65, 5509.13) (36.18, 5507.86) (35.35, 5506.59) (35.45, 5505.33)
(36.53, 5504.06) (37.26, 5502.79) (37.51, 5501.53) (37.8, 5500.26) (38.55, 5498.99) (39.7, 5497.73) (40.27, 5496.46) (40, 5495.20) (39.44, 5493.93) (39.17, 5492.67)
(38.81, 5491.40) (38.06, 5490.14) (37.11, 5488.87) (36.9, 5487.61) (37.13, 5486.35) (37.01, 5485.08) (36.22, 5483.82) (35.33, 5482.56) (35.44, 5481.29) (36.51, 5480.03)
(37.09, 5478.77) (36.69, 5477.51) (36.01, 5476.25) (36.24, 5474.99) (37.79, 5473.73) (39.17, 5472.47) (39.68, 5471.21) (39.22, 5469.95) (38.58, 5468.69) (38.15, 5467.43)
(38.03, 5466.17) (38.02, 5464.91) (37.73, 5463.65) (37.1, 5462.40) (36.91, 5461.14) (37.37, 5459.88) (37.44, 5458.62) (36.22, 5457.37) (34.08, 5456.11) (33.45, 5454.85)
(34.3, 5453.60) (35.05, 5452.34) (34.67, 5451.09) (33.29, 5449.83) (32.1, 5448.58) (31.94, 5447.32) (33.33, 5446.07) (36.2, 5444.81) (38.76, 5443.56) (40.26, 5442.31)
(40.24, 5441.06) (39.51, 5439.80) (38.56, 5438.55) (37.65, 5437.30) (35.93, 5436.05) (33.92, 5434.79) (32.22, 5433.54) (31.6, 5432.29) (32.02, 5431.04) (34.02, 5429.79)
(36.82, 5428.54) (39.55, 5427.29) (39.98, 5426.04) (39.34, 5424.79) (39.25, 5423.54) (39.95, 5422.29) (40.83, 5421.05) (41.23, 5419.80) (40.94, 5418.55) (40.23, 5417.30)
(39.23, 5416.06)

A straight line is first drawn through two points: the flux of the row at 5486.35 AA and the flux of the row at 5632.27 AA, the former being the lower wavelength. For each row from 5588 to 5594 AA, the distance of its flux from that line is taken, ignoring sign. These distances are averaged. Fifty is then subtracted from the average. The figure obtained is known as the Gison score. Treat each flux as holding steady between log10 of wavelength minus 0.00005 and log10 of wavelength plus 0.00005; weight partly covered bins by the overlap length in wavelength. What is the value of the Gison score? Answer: -46.2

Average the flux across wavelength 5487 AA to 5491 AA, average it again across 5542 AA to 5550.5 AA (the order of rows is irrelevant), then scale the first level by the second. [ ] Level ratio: 0.94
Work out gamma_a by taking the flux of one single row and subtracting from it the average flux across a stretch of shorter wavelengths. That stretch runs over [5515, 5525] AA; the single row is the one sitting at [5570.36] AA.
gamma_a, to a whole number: -1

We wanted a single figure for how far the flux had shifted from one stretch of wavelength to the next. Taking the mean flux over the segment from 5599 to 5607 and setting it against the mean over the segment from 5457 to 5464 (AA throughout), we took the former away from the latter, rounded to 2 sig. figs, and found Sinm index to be 1.3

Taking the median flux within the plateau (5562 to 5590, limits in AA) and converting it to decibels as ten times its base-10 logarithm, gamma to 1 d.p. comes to 15.7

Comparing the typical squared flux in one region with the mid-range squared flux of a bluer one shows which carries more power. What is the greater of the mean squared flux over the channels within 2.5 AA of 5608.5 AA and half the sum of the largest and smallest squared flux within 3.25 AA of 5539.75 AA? 1690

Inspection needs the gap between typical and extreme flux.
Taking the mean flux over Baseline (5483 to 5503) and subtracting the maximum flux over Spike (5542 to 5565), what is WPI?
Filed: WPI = -3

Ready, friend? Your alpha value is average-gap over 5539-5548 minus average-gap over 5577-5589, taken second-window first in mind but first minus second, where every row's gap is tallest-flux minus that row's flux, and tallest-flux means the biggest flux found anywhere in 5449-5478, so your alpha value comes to -2.7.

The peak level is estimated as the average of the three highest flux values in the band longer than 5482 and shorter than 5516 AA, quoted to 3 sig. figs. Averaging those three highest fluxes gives 40.0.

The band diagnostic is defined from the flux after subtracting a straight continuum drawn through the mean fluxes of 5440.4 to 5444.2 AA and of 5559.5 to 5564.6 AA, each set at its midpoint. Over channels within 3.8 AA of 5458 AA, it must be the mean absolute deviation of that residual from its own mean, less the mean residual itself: 5.1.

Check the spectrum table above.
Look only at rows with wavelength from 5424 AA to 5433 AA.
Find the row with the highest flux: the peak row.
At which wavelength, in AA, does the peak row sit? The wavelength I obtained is 5426.04 AA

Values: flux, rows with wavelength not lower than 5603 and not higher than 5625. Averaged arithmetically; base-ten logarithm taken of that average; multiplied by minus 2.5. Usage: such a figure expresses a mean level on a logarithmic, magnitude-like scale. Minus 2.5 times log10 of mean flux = -3.97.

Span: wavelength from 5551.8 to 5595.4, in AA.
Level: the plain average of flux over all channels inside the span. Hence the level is 37.7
